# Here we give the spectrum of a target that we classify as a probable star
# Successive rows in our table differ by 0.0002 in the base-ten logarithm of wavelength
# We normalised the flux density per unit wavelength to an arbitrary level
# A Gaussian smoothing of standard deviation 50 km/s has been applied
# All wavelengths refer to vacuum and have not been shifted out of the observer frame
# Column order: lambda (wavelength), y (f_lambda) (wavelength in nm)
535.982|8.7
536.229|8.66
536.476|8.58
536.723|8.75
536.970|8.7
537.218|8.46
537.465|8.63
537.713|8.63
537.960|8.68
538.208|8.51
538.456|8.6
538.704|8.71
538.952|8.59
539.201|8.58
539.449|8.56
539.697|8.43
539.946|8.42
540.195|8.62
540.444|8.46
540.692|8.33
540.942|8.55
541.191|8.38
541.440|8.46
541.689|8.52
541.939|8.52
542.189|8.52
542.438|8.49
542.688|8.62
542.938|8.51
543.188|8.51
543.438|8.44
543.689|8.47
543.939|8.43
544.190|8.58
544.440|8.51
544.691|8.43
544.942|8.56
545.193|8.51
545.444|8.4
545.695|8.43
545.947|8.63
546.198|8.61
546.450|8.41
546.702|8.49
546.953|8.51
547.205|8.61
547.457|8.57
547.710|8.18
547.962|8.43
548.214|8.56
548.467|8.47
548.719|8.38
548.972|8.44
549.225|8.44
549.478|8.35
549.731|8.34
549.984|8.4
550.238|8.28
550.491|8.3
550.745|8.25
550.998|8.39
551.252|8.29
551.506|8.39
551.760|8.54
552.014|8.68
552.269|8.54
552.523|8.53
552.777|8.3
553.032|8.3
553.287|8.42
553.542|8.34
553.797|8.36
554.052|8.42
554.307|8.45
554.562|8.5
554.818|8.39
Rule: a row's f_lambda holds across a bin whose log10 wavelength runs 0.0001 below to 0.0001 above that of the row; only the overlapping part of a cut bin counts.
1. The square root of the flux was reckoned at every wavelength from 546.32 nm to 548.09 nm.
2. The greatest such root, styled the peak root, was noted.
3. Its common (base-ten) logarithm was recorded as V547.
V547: 0.4675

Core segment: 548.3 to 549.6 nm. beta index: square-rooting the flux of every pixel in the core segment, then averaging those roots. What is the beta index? 2.90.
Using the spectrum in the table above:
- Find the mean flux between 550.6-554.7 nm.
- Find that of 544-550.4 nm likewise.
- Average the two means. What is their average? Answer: 8.44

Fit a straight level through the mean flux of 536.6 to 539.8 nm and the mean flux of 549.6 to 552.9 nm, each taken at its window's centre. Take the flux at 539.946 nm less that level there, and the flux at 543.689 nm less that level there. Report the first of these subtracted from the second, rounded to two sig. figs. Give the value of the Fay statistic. 0.11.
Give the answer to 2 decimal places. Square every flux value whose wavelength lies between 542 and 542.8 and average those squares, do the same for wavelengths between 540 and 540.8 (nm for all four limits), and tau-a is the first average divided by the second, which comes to 1.02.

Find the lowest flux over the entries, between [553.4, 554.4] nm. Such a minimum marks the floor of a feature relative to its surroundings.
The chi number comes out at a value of 8.34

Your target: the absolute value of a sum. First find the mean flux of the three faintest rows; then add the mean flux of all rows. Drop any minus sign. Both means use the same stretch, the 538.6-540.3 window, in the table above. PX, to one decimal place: 17.0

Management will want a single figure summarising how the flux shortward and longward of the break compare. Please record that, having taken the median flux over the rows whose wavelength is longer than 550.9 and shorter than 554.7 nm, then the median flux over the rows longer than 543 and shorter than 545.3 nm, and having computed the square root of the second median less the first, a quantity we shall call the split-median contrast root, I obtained 0.30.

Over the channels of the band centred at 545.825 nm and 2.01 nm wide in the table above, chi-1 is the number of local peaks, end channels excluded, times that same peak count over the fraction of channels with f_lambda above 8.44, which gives 1.6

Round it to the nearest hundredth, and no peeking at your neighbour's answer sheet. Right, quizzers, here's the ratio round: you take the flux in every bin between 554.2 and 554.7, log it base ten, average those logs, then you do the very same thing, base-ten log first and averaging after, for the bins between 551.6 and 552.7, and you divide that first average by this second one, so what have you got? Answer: 0.99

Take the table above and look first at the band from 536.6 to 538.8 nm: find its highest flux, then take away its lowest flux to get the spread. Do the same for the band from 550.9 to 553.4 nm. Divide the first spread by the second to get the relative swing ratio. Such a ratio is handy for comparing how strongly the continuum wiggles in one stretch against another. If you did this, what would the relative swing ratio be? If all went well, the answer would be 0.74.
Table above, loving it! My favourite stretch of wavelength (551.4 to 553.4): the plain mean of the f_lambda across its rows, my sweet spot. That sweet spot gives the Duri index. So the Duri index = 8.46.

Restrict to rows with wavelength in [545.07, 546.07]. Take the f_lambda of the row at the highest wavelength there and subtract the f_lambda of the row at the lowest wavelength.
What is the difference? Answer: 0.12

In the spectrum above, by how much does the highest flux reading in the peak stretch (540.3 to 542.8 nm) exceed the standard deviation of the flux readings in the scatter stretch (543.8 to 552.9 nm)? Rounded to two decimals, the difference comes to 8.50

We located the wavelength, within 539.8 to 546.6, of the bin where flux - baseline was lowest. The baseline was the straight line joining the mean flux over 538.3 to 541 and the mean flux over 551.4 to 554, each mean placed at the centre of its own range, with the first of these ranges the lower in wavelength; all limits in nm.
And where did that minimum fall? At 540.692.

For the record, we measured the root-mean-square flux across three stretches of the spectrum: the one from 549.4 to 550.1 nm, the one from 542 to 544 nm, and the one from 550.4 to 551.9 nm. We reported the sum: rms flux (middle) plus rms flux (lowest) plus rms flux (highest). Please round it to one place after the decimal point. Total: 25.2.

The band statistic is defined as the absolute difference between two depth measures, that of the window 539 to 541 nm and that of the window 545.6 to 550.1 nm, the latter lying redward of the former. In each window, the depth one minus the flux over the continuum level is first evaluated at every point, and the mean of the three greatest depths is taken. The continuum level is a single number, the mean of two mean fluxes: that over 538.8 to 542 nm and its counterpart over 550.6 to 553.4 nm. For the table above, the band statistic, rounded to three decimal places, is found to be 0.012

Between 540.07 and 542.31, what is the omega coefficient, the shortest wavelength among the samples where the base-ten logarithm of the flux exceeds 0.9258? 540.195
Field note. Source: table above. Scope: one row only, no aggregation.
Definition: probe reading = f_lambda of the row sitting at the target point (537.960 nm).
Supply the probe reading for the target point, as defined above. 8.68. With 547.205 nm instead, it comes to 8.61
